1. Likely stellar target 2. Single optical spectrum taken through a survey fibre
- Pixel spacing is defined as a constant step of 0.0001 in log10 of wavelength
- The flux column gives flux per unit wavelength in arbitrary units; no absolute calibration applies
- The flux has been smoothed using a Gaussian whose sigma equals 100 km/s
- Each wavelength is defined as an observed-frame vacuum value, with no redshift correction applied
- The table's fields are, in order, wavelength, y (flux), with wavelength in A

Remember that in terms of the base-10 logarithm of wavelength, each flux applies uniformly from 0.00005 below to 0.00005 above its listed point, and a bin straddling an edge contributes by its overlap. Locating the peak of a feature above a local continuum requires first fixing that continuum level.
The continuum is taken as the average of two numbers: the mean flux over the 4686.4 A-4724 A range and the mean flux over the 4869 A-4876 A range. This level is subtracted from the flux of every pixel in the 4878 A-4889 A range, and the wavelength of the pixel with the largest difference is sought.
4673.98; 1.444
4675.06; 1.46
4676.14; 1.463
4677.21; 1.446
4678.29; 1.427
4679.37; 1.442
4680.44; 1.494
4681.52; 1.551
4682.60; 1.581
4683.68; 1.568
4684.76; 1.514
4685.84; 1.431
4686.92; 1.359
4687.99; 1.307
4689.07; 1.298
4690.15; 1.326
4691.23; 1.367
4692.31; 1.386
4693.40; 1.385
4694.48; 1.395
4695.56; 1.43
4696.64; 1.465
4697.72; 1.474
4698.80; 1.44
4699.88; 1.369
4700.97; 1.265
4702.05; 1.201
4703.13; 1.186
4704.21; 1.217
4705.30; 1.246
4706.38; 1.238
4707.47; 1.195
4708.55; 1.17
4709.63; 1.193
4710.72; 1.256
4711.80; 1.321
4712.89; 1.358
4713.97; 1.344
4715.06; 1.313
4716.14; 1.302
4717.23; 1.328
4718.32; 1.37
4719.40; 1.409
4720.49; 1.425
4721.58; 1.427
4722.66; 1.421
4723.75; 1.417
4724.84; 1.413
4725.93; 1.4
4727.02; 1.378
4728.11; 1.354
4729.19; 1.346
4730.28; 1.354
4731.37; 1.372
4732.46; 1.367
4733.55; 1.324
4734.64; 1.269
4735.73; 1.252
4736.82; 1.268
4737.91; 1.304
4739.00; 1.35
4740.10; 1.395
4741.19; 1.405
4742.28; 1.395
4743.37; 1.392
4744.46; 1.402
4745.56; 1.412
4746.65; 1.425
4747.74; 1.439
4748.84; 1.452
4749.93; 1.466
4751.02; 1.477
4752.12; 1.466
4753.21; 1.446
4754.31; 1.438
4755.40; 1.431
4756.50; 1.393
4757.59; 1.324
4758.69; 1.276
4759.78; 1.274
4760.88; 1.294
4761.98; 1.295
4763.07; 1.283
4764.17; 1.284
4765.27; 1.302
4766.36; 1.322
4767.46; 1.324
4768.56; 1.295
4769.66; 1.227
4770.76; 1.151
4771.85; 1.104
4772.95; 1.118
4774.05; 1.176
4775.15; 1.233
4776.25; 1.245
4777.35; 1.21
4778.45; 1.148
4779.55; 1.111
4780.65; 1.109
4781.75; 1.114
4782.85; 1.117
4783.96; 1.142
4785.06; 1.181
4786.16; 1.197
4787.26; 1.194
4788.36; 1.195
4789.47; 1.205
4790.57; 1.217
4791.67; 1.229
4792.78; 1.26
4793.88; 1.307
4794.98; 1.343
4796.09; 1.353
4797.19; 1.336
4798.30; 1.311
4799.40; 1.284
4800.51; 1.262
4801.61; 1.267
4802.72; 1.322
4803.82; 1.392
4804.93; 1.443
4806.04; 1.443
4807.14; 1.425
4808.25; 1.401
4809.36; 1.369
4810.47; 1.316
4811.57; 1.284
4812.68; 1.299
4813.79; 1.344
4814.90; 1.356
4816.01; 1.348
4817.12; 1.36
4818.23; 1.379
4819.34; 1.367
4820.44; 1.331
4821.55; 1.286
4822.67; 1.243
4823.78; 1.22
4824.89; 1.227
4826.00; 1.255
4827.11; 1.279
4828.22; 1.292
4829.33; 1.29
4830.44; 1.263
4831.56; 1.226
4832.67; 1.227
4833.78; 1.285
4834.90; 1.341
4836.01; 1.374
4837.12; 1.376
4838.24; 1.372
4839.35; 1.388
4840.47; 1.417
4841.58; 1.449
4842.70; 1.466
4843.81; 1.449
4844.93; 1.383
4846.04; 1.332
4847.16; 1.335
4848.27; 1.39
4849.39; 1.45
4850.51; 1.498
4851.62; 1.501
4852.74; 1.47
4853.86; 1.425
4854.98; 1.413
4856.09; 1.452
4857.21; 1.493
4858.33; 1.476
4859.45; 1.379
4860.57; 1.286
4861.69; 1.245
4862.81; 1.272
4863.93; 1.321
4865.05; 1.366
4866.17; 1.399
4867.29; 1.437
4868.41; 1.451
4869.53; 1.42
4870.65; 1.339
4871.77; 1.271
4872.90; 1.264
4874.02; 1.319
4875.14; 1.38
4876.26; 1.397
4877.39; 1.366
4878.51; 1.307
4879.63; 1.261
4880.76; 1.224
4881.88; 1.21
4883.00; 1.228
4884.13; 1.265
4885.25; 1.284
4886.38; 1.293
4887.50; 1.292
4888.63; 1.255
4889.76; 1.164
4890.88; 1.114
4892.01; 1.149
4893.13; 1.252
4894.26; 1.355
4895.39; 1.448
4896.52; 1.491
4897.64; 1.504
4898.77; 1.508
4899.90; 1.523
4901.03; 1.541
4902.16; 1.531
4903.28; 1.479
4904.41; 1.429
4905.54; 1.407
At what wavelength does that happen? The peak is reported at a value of 4878.51 A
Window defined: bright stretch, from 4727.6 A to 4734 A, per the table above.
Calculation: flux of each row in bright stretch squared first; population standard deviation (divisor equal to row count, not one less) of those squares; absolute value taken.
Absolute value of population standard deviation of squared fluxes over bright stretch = 0.04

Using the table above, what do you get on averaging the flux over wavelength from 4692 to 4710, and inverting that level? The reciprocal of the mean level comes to 0.76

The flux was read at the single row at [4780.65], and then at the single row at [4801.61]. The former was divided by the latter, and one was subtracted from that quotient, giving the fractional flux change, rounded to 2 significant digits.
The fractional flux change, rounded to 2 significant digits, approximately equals -0.12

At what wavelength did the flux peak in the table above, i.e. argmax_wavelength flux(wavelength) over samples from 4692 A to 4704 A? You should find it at 4697.72 A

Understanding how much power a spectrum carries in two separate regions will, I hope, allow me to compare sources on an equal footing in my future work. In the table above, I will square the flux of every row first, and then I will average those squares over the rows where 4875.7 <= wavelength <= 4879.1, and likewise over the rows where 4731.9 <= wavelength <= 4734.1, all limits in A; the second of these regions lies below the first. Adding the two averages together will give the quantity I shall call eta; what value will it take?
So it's 3.65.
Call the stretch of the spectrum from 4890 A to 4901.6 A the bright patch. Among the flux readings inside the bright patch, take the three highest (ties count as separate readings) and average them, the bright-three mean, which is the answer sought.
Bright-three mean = 1.52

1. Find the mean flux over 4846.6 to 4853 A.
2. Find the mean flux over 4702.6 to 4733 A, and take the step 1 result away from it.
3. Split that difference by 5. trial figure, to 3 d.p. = -0.023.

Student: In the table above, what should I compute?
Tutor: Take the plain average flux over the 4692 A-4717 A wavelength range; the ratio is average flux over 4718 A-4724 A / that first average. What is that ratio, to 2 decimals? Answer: 1.08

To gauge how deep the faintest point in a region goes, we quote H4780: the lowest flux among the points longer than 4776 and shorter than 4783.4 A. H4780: 1.109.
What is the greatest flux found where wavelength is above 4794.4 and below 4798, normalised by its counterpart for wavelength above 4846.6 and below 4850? 0.93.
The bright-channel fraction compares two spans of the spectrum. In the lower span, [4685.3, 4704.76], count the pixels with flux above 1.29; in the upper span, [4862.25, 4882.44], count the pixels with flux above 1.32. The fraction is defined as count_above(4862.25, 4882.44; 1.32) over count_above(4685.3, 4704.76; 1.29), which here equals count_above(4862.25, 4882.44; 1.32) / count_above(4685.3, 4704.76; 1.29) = 0.71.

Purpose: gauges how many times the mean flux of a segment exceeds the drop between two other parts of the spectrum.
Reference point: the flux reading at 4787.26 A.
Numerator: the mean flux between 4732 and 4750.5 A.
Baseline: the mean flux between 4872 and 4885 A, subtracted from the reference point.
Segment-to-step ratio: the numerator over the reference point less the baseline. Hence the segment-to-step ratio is -14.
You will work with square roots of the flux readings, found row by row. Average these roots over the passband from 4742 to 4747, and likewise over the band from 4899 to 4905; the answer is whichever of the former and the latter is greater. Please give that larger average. 1.225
